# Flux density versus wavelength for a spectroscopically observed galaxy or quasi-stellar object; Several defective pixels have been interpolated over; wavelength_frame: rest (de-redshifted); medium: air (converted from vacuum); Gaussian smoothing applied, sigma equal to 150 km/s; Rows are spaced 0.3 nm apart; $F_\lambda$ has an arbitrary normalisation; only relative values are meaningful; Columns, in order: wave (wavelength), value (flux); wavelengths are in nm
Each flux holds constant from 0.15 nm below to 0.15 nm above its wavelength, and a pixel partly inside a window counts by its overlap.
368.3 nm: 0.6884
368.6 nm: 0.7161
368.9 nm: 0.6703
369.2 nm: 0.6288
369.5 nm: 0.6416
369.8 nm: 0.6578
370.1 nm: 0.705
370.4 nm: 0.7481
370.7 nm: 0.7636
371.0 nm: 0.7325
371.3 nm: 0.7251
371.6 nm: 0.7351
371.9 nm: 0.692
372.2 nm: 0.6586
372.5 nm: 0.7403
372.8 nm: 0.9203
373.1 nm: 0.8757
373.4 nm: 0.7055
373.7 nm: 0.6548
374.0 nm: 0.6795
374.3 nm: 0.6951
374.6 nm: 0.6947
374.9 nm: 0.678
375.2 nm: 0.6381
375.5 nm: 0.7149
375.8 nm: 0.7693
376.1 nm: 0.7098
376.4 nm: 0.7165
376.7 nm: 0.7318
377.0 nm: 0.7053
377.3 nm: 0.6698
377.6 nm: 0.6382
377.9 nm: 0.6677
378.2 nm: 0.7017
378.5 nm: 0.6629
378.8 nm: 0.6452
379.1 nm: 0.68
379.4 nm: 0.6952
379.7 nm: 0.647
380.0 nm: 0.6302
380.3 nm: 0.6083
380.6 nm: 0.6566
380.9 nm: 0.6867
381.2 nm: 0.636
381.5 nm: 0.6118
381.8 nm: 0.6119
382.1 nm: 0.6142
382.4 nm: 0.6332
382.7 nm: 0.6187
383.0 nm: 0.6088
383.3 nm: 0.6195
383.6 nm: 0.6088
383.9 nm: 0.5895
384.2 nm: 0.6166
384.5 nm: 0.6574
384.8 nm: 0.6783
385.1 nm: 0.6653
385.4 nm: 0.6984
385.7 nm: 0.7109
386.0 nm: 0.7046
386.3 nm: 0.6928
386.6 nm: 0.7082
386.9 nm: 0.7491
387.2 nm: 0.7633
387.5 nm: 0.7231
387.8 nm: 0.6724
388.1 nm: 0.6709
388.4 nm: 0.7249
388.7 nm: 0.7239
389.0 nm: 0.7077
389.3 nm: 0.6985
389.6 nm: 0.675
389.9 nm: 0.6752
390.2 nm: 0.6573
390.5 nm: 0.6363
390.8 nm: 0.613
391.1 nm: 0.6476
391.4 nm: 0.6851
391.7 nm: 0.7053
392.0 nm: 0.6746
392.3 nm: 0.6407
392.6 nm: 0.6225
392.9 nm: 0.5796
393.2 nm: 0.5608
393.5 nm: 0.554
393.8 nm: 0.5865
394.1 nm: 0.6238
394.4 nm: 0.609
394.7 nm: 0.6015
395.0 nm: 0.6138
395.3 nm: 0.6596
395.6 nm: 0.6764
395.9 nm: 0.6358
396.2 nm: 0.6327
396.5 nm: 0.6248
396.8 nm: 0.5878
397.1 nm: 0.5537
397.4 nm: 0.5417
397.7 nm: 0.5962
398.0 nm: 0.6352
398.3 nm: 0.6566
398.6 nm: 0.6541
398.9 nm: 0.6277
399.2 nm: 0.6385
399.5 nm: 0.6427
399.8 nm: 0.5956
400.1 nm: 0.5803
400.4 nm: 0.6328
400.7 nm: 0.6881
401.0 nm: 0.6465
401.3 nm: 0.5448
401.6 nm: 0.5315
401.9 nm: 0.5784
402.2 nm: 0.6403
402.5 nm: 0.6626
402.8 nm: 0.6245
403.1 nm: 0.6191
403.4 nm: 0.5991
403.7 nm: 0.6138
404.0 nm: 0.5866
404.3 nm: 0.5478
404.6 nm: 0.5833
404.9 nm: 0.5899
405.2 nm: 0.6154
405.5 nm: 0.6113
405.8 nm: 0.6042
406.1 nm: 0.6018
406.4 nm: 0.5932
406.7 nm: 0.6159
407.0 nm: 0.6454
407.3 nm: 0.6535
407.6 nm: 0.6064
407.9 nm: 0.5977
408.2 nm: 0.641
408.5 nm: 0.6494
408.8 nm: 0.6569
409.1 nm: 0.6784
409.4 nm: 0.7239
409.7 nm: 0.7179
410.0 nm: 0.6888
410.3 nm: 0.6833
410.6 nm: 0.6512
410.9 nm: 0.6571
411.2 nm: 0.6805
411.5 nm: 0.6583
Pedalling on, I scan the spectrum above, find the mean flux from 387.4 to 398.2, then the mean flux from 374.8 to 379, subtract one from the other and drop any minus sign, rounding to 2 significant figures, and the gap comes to 0.050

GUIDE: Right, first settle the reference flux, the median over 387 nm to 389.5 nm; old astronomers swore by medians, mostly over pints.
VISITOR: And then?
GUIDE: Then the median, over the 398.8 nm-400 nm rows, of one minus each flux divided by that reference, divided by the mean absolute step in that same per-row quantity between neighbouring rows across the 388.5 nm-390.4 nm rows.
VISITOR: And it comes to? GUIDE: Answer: 6.1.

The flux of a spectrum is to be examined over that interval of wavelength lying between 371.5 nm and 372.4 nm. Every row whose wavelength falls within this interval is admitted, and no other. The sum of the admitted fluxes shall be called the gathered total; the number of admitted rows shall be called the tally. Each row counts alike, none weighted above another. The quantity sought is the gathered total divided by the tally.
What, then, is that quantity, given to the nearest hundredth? 0.70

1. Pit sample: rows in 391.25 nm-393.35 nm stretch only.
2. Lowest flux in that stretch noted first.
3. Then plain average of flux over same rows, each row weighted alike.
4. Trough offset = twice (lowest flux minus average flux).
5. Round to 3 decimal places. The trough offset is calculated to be -0.155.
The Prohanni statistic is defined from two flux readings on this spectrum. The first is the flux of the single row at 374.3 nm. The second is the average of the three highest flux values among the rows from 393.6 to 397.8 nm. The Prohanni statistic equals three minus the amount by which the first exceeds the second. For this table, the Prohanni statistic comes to 2.96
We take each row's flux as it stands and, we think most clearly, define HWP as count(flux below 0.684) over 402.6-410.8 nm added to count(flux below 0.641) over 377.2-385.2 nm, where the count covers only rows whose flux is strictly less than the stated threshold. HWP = 38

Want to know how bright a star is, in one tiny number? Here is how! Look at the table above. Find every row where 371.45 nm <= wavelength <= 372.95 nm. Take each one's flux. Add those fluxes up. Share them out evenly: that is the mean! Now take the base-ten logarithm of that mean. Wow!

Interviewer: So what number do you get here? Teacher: -0.125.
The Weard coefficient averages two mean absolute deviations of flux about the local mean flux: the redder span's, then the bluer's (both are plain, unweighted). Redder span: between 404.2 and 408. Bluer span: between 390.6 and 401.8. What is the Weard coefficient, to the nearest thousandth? 0.027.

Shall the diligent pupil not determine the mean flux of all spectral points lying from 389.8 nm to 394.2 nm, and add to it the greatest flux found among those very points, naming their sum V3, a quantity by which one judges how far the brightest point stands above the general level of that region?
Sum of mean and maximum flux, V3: 1.34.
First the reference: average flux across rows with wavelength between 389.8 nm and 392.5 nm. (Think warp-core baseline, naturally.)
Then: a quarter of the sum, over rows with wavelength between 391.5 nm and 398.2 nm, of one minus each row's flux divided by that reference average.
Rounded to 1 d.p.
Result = 0.4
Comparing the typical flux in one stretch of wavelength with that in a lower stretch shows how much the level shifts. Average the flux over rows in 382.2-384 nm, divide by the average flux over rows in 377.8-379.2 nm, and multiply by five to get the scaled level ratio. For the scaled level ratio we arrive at 4.6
